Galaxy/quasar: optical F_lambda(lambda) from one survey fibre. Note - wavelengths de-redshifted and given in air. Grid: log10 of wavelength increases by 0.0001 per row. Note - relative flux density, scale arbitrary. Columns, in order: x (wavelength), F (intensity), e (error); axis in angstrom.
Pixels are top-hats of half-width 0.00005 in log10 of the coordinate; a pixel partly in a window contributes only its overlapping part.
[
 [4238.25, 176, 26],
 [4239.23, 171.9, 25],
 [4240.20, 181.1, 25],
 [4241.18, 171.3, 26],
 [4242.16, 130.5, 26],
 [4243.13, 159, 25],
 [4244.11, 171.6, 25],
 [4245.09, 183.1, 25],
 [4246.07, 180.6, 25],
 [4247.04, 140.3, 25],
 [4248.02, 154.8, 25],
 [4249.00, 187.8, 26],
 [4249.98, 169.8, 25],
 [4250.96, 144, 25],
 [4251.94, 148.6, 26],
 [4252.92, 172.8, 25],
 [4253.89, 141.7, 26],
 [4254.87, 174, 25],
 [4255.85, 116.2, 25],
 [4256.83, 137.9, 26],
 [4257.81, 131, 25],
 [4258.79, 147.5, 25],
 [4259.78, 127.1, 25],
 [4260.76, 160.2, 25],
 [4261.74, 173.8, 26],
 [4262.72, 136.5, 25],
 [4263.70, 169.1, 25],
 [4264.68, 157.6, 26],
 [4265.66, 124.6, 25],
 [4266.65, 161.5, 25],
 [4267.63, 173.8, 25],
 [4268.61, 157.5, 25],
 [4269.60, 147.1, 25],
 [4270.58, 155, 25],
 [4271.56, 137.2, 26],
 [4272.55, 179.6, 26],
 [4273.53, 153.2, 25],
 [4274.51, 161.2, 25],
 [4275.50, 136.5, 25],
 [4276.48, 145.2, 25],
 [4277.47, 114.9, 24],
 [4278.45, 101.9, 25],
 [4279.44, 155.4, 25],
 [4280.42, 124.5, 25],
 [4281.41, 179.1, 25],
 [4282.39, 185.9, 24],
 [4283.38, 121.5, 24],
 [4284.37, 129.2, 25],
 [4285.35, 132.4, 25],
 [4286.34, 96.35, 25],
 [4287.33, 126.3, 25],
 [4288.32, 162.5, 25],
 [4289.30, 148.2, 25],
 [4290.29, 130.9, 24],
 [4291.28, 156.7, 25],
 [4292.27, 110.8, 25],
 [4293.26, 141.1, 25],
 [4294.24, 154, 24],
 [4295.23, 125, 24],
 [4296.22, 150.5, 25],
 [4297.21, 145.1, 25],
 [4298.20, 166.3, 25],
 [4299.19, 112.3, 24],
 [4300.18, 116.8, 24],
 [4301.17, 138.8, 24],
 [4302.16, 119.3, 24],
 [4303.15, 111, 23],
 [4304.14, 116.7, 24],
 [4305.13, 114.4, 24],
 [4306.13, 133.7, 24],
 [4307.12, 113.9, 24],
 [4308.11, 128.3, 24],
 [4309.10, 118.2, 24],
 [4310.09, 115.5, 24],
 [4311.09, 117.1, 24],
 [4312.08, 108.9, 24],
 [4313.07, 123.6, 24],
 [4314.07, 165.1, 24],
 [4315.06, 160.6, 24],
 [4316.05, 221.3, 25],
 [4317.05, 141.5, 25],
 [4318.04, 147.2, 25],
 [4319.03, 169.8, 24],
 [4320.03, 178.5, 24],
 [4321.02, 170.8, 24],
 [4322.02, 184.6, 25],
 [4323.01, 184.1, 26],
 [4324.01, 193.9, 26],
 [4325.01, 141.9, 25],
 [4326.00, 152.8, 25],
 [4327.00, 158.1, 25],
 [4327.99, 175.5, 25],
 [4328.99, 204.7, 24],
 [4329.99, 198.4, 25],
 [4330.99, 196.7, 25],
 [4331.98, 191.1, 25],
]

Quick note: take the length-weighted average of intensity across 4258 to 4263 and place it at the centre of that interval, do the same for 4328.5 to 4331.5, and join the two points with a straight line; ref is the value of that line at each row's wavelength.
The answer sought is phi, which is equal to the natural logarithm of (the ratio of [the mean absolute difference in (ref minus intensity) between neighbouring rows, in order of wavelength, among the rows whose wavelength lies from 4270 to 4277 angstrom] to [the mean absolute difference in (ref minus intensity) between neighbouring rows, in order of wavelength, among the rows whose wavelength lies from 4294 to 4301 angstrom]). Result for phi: -0.1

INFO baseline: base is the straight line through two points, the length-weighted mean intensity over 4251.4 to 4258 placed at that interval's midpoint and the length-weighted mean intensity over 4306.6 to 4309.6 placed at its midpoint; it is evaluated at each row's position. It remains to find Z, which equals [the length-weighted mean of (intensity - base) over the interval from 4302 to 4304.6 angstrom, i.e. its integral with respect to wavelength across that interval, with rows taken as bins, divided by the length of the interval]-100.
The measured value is -108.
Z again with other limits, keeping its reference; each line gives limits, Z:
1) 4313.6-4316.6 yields -35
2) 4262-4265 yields -87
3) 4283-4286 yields -106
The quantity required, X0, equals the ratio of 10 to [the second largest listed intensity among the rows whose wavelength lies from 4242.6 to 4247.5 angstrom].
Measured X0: 0.0554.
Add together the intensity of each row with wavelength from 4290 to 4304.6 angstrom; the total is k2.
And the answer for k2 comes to 1995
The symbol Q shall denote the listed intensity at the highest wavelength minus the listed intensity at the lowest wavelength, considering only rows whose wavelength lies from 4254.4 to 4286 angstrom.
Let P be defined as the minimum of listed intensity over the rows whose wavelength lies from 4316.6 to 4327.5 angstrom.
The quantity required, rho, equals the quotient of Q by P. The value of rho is -0.3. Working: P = 141.5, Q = -42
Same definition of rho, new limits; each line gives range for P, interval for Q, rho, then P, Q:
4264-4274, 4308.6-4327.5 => 0.3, 124.6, 40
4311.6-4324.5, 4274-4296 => -0.3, 108.9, -36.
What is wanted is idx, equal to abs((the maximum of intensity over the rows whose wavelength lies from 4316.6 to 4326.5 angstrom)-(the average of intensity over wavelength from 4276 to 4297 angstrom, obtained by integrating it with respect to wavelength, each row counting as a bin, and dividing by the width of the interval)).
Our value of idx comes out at 56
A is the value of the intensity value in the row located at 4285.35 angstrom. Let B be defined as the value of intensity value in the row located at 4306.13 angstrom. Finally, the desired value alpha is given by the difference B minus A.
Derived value 1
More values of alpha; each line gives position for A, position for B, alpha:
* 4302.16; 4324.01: 75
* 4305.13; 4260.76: 46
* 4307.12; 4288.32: 49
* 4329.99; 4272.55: -19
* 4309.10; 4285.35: 14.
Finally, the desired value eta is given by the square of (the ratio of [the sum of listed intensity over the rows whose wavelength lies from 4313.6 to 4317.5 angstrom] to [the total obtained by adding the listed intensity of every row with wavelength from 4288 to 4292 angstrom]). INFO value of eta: 1.32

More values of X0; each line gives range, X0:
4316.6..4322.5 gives 0.0560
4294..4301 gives 0.0649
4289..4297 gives 0.0649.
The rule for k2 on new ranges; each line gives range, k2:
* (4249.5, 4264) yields 2250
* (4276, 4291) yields 2054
